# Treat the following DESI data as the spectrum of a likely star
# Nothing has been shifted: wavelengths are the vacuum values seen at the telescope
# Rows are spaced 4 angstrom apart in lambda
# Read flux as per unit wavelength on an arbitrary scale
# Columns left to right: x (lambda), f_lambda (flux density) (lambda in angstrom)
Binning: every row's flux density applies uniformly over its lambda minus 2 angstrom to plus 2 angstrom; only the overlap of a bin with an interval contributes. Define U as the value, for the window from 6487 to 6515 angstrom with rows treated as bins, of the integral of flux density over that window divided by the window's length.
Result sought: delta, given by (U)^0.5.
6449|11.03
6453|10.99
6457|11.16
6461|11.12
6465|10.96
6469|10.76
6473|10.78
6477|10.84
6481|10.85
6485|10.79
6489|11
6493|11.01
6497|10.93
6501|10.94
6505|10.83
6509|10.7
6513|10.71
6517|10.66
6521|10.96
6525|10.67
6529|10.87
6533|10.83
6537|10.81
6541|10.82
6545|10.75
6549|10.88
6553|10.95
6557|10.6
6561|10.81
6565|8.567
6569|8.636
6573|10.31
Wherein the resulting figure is 3.30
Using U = 10.9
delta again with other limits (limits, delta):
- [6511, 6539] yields 3.28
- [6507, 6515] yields 3.27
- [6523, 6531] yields 3.28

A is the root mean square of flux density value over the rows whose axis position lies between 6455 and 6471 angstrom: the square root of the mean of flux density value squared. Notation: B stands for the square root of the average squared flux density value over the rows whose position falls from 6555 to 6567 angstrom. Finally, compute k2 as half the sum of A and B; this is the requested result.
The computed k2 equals 10.5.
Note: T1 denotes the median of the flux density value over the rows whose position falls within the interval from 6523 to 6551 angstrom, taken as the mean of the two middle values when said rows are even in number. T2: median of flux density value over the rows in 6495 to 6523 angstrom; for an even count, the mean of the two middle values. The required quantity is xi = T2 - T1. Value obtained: 0.01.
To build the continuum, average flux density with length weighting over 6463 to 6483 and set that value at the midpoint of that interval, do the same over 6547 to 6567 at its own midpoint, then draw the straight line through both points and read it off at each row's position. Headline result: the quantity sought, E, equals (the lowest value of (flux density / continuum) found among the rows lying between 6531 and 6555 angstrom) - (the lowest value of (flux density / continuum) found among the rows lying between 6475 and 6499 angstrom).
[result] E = 0.029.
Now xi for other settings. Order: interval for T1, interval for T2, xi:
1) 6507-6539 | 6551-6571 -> -0.16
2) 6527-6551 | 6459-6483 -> 0.02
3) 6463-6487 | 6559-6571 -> -2.18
